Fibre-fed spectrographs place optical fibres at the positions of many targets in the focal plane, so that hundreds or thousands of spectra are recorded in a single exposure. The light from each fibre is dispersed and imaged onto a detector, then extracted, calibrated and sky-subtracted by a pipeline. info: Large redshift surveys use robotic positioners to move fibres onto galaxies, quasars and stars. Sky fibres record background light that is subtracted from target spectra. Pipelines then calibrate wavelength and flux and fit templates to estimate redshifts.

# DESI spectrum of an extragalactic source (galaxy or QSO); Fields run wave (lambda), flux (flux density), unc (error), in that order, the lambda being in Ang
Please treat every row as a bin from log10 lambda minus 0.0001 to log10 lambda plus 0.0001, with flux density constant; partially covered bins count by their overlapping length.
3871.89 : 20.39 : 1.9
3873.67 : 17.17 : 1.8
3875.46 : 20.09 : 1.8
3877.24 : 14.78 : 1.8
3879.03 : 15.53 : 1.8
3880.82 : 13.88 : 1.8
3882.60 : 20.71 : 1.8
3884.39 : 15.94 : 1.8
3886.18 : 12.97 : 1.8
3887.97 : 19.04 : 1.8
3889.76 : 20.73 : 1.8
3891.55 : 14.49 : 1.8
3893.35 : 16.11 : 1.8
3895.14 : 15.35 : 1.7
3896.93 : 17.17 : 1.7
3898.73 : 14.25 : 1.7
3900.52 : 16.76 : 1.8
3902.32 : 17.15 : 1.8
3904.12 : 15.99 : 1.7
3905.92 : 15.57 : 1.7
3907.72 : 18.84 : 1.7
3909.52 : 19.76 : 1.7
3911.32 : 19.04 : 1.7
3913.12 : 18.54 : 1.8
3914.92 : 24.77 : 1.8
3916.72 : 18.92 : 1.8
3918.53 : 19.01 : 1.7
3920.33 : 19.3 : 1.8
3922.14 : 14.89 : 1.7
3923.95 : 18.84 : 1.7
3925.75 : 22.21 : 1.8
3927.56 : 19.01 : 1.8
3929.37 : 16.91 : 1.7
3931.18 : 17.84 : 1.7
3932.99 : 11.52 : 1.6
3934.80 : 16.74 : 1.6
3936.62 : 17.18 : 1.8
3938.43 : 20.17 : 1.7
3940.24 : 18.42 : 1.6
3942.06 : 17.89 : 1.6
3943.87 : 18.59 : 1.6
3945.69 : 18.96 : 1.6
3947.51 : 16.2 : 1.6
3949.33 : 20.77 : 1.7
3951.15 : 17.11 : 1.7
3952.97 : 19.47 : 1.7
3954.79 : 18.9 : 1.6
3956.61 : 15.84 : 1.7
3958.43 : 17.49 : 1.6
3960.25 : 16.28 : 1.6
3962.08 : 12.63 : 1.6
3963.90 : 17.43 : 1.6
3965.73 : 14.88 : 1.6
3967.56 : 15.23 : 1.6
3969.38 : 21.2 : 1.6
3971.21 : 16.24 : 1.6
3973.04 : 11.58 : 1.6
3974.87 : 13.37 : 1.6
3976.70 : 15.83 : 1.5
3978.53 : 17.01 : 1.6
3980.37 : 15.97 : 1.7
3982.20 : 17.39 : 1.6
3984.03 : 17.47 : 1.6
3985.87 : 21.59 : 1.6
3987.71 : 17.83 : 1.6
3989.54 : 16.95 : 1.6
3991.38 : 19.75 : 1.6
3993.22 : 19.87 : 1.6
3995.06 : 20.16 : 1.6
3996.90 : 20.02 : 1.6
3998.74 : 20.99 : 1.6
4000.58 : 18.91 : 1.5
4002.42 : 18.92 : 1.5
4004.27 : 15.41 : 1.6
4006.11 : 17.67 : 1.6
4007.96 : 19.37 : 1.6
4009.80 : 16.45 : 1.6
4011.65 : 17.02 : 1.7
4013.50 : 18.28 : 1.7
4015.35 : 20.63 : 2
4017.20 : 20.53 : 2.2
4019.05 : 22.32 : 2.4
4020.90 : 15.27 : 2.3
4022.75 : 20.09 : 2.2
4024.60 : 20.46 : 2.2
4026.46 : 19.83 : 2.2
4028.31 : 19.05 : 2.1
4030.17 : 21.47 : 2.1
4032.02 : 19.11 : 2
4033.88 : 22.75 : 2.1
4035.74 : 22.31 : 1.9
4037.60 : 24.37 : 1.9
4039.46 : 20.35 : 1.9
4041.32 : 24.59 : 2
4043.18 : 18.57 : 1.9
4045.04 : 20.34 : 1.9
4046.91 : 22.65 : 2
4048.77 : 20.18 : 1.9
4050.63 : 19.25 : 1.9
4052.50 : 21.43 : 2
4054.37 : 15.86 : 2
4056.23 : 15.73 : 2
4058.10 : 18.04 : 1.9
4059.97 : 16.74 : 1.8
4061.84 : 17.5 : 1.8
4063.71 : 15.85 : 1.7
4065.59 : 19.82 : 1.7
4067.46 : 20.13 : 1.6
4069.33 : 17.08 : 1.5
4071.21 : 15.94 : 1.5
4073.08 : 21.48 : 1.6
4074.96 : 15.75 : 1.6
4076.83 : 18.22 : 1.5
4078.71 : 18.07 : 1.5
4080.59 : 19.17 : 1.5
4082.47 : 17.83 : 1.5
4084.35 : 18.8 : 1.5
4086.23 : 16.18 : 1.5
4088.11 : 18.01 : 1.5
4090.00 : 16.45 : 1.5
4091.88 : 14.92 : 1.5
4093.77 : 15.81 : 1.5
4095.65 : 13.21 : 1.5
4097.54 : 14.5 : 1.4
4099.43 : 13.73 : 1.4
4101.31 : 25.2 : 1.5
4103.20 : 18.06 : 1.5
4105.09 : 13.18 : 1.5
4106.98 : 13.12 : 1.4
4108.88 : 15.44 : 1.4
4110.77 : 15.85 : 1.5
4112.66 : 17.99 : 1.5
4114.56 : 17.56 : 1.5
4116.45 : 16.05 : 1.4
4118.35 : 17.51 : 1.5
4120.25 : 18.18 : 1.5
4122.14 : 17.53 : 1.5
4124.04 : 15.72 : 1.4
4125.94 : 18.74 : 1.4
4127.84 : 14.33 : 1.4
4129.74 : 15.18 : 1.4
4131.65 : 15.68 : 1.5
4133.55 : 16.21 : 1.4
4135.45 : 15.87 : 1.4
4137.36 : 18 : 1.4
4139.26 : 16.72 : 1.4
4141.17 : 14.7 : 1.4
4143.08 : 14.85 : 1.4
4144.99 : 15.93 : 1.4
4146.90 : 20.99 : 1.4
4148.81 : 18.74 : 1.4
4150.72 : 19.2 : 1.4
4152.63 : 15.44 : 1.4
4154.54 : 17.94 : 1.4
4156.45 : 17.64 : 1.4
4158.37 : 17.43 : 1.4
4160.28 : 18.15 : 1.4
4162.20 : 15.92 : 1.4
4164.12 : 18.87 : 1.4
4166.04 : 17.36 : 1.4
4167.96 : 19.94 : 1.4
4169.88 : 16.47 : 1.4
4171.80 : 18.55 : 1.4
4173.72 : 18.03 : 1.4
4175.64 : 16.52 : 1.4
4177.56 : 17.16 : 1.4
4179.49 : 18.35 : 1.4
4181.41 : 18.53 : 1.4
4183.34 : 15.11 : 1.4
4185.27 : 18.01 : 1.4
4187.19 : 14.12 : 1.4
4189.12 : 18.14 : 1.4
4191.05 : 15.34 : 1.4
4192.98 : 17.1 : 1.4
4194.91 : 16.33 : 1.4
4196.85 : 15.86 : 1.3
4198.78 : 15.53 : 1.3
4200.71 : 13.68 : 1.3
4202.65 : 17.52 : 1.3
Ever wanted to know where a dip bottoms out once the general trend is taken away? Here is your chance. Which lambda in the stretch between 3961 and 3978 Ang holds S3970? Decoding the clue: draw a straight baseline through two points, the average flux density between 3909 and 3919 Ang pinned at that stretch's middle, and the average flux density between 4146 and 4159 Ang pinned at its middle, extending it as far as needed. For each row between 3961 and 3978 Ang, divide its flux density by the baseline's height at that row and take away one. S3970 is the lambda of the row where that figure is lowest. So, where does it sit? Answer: 3973.04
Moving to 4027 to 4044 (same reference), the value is 4043.18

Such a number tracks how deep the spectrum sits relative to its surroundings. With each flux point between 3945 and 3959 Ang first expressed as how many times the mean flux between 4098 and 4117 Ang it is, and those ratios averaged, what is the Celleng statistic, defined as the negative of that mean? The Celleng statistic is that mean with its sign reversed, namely -1.09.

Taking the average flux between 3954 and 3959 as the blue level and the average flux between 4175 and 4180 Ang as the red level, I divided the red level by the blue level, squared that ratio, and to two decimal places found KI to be 0.99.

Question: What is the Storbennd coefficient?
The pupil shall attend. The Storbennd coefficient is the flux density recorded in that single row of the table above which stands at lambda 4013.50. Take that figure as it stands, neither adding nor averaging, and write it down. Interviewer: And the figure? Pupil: 18.28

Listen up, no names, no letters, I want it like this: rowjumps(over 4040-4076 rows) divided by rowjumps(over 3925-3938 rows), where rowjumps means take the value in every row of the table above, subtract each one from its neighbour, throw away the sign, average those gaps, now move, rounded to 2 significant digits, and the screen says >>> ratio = 0.86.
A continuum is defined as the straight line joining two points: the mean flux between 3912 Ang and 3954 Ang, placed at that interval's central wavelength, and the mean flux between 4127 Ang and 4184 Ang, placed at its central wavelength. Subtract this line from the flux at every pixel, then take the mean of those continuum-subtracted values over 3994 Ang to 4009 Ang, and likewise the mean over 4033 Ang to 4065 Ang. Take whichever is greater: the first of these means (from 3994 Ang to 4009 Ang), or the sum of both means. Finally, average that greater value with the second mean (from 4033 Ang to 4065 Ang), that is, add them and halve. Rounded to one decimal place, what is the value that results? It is 2.5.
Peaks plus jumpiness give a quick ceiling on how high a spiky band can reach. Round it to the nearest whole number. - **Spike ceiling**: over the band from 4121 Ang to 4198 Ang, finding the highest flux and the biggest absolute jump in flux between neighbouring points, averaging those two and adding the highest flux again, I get 34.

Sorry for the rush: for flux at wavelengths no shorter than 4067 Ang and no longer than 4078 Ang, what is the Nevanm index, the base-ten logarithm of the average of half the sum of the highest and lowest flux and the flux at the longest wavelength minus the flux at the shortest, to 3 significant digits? 0.922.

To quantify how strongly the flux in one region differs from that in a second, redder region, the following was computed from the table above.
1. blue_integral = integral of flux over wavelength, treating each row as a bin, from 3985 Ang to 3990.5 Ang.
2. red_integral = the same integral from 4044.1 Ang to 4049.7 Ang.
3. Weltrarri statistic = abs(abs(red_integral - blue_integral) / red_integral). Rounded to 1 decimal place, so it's 0.1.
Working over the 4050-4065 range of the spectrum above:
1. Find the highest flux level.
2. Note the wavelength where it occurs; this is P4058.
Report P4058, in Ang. 4052.50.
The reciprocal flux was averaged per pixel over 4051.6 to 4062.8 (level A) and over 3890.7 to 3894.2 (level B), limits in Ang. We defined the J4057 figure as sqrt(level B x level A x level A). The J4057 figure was 0.0147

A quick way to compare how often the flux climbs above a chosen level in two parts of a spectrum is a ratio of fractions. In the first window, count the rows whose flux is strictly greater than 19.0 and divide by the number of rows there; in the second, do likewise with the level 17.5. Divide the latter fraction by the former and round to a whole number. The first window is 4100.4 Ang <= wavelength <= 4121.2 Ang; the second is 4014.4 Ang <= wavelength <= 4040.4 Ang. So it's 10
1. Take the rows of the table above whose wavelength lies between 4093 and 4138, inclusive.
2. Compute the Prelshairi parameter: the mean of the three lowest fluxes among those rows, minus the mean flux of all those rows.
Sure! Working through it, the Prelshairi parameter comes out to -3.2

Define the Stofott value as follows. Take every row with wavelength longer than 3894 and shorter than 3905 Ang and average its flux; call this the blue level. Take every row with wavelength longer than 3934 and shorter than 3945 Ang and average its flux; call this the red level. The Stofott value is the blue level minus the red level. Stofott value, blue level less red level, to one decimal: -2.1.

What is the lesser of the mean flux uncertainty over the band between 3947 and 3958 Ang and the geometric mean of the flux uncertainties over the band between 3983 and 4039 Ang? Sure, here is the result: 1.67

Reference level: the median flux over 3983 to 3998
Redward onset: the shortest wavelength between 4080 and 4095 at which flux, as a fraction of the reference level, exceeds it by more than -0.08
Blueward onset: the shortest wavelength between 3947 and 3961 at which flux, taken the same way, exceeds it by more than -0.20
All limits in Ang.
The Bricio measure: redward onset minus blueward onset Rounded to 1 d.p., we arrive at 133.1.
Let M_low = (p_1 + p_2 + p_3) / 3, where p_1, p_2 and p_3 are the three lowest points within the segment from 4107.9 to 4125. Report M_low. 16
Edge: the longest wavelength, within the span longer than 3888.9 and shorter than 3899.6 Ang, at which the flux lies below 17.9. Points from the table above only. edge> 3898.73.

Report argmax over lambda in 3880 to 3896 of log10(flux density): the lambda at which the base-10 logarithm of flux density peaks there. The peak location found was 3889.76 Ang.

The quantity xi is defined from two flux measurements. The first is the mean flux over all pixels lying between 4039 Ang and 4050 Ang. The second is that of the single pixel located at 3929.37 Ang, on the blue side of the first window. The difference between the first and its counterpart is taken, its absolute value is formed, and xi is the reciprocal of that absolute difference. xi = 0.24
